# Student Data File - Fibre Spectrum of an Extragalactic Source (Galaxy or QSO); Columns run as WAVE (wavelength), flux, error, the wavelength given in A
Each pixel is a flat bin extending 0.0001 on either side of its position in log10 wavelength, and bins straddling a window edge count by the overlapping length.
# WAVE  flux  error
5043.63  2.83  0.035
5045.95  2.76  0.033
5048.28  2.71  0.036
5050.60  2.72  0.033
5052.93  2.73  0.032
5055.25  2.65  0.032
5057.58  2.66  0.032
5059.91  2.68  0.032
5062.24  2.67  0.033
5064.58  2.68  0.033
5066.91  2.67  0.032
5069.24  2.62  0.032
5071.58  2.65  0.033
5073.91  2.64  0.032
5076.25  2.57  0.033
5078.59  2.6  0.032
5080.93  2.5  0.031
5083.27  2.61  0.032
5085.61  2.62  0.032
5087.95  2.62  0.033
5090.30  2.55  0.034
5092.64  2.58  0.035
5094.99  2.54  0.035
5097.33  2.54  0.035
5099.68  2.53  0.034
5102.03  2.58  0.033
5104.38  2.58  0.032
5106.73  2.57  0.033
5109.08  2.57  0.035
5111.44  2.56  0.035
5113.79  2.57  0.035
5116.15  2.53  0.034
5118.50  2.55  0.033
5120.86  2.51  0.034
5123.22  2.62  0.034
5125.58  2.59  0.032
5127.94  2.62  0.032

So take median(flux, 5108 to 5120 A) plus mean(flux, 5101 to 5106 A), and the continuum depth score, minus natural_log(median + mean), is -1.637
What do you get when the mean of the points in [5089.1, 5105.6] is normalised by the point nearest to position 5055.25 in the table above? 0.96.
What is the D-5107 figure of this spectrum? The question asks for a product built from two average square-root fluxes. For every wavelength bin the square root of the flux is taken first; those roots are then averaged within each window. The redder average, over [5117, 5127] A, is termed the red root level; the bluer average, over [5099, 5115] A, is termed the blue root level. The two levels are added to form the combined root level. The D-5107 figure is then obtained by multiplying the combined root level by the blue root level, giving 5.13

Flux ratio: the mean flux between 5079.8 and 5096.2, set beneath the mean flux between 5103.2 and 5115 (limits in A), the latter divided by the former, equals 0.998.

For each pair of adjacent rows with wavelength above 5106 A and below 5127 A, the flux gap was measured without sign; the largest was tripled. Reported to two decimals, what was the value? 0.33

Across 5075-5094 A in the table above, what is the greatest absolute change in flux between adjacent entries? 0.11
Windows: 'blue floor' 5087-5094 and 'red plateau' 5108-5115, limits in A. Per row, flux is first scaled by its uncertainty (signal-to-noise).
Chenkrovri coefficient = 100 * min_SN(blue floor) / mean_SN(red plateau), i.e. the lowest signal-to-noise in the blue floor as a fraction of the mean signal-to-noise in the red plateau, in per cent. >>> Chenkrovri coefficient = 101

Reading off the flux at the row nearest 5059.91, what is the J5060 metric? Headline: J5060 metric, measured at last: 2.68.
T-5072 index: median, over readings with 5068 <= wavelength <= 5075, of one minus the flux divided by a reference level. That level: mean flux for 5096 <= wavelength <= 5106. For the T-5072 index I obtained -0.032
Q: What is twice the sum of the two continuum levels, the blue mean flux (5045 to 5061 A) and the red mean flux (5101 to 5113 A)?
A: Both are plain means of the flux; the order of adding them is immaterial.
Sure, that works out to 10.55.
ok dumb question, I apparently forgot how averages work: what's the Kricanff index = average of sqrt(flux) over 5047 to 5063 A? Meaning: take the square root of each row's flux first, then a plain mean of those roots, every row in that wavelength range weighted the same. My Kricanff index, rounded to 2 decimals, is 1.64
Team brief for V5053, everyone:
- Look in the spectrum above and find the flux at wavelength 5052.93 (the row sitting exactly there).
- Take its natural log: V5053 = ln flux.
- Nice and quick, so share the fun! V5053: 1.00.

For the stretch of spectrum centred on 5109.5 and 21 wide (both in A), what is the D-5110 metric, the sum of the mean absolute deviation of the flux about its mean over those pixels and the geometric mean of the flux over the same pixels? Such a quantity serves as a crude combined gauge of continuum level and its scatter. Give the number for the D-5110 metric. 2.58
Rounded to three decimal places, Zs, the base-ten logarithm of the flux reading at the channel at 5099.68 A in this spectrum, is 0.403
